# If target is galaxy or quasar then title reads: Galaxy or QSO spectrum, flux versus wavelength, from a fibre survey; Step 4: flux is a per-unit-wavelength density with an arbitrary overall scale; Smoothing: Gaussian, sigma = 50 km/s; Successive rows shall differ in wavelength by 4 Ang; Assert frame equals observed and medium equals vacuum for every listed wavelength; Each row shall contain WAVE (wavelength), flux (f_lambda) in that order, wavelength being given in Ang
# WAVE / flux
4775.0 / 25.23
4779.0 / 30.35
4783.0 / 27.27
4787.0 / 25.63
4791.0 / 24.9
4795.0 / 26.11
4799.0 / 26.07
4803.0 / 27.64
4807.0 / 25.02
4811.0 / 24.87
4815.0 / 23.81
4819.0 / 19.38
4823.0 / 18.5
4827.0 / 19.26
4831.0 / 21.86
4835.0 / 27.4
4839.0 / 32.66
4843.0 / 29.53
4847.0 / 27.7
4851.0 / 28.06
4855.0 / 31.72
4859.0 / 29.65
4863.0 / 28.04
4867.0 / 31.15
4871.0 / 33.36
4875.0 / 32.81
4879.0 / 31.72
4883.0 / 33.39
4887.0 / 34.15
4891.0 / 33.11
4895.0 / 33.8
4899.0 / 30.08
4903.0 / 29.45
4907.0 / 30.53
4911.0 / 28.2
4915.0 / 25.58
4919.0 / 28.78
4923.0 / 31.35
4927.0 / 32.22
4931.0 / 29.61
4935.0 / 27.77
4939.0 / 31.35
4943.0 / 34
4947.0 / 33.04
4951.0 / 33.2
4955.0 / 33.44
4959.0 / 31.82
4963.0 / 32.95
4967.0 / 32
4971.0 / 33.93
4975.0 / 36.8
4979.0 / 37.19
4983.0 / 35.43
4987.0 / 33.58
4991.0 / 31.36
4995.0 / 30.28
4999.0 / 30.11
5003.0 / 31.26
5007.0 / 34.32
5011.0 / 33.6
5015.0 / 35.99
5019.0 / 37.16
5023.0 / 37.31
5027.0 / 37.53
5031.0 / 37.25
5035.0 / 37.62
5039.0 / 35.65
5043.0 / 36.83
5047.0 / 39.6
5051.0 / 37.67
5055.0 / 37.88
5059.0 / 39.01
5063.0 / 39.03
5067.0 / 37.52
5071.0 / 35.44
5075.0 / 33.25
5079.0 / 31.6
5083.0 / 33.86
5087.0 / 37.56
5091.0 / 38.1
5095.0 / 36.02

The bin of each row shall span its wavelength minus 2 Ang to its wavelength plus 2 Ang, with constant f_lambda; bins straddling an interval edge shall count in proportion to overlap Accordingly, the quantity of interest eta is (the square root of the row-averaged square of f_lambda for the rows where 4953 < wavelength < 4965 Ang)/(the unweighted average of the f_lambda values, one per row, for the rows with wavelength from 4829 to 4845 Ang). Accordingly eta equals 1.18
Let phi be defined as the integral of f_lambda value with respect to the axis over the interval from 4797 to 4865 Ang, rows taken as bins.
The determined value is 1765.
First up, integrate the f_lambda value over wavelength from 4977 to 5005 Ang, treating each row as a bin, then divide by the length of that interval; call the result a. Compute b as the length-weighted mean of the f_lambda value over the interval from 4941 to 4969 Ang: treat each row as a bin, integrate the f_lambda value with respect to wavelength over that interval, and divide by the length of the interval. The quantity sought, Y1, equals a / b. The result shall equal 0.99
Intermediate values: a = 32.7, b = 33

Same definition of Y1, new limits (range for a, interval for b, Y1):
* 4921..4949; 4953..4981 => 0.92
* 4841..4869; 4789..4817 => 1.15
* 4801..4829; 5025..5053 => 0.60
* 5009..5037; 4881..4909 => 1.14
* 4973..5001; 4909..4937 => 1.15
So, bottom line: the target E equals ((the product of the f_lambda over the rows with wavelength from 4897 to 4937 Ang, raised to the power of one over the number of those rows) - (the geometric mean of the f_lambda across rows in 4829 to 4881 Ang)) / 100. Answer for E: -0.002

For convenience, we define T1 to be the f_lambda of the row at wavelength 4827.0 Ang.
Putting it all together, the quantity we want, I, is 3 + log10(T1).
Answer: 4.28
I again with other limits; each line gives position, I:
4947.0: 4.52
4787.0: 4.41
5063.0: 4.59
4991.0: 4.50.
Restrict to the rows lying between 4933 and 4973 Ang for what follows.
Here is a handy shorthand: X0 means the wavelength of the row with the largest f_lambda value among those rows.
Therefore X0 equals 4943.0 Ang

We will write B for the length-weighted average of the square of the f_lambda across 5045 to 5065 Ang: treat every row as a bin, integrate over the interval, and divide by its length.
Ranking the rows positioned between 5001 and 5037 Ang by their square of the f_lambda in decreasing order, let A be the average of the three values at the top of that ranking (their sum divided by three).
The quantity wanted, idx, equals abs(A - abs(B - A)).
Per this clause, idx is 1317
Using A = 1405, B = 1493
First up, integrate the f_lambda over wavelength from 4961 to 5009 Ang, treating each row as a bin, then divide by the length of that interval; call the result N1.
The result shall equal 33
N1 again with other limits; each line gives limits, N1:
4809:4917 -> 29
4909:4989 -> 32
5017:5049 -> 37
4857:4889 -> 32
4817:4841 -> 23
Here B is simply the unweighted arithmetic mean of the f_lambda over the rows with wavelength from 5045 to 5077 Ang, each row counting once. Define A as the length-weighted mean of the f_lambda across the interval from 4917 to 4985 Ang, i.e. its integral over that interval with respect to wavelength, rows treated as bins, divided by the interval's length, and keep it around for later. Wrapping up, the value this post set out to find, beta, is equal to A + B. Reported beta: 70.1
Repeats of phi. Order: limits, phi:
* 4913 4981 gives 2180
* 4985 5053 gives 2388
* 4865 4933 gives 2117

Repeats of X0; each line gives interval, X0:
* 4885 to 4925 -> 4887.0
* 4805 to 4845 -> 4839.0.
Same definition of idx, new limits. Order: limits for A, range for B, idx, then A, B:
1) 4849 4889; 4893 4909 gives 962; 1131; 962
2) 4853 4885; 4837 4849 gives 902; 1101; 902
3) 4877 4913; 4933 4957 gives 1037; 1141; 1037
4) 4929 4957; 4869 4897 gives 1102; 1125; 1102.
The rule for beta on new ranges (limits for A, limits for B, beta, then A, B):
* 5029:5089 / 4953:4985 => 70.8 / 37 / 34.2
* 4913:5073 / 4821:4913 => 63.6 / 34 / 29.4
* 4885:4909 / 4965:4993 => 66.2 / 32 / 34.3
